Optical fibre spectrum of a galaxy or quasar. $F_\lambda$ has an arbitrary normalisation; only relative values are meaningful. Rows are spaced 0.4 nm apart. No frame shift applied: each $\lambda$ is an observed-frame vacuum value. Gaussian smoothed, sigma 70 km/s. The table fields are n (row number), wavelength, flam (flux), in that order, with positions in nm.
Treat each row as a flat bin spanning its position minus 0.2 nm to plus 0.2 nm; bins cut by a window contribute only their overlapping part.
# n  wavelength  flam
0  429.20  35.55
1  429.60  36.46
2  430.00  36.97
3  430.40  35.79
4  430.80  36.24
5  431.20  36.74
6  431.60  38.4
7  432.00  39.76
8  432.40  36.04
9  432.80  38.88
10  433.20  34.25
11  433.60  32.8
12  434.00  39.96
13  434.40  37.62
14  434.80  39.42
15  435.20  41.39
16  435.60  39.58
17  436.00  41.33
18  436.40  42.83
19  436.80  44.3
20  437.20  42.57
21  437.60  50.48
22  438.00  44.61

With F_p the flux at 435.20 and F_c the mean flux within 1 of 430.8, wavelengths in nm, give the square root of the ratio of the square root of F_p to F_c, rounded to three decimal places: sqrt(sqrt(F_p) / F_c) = 0.418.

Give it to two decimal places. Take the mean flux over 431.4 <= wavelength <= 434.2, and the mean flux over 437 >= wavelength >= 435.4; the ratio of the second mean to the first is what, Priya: 1.13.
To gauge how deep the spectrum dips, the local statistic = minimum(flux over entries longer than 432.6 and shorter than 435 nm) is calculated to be 32.8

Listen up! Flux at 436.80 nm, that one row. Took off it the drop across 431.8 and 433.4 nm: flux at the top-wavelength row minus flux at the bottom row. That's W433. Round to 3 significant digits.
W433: 49.8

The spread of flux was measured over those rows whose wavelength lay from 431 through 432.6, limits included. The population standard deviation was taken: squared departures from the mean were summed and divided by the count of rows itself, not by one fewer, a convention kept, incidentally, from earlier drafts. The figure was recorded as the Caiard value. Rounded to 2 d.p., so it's 1.45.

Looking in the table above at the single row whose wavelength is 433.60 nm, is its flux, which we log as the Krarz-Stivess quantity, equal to 32.8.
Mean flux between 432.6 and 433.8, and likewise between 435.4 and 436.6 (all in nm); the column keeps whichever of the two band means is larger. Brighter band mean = 41.2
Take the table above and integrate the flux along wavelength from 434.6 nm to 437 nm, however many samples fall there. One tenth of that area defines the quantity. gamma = 9.95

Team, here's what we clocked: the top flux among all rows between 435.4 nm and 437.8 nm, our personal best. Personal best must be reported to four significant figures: 50.48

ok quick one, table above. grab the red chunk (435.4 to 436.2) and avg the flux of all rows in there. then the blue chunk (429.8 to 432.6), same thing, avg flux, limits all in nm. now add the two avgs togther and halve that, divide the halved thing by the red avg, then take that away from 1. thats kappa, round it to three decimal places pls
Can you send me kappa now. 0.041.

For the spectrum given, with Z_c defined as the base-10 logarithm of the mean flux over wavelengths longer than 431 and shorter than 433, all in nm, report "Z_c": 1.58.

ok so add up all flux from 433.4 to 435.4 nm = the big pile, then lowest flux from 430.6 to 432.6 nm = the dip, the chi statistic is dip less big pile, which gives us -155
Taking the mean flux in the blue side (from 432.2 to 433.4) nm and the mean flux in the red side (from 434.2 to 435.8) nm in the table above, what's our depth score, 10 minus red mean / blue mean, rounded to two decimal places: 8.91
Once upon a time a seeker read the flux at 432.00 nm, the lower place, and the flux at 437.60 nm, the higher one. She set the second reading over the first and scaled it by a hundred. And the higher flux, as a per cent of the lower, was 127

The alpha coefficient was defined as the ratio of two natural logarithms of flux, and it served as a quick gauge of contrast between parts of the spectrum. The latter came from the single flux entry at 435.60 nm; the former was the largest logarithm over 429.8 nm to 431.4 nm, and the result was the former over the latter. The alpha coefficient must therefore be 0.98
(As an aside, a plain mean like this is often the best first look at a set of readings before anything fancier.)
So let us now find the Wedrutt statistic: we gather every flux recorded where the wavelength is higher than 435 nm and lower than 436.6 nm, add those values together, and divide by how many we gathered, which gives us 41.3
